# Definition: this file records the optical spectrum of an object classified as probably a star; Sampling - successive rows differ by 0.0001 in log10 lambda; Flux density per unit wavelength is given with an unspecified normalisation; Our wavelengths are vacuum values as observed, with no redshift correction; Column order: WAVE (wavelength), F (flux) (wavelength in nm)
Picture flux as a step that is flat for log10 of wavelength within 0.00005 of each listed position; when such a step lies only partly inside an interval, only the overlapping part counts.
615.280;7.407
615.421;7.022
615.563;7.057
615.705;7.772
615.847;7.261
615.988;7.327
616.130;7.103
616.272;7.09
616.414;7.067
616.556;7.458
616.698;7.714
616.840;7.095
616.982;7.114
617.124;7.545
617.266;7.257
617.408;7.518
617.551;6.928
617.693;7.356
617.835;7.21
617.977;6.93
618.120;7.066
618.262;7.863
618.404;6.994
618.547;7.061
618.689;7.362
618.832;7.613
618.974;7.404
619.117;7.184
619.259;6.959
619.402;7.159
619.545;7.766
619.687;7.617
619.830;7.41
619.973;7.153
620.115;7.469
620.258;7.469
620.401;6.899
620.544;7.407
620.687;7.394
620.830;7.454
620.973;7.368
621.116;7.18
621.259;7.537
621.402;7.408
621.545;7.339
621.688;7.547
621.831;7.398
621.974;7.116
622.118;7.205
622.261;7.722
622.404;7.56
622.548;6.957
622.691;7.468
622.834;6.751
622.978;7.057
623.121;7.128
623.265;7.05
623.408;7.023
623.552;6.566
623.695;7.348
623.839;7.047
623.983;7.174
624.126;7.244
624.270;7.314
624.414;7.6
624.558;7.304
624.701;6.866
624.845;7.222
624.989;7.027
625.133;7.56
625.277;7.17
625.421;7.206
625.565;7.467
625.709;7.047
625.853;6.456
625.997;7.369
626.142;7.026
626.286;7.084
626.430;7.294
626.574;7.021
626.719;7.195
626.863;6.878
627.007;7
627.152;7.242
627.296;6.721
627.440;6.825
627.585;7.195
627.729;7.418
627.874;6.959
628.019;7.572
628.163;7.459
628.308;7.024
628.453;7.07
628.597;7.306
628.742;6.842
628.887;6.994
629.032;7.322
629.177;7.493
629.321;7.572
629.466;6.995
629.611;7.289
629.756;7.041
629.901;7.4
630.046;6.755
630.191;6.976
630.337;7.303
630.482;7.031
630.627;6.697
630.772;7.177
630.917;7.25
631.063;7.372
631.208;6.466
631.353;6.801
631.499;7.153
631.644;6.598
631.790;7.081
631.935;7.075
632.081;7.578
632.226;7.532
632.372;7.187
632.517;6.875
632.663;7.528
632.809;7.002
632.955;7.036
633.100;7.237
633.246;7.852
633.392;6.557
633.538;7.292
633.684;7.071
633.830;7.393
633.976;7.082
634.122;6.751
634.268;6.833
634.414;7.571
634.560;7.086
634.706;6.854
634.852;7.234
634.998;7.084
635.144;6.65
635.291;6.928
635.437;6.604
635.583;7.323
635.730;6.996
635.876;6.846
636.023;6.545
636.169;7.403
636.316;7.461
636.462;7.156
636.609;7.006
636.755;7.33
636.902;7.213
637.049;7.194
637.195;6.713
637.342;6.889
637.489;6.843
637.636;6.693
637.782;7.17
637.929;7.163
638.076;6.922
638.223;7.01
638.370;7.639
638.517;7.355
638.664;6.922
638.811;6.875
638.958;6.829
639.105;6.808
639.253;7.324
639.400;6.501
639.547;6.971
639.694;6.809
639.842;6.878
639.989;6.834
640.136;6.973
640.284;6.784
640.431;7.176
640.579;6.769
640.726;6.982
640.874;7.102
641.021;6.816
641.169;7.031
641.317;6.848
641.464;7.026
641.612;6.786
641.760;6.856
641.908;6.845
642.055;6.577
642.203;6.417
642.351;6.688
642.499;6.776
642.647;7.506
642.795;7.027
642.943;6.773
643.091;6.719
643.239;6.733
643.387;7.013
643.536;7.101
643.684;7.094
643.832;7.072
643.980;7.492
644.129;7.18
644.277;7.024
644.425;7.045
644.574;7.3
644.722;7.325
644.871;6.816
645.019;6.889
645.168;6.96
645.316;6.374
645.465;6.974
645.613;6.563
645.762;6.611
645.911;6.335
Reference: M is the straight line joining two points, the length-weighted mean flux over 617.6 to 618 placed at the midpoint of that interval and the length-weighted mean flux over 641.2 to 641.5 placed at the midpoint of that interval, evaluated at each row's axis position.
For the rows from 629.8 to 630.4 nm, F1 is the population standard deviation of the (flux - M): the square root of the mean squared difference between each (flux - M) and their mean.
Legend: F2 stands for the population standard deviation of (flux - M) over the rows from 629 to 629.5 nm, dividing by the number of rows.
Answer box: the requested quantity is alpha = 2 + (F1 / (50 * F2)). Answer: 2.02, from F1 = 0.26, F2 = 0.22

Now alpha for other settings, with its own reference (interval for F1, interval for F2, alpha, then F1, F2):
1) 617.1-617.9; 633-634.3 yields 2.01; 0.21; 0.36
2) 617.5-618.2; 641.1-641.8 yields 2.03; 0.17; 0.10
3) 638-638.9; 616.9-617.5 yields 2.03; 0.28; 0.18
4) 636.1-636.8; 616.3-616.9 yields 2.01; 0.17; 0.27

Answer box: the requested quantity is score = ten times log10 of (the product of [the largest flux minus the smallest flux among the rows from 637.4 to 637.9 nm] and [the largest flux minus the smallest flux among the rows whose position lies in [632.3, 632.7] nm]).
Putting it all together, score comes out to -5.1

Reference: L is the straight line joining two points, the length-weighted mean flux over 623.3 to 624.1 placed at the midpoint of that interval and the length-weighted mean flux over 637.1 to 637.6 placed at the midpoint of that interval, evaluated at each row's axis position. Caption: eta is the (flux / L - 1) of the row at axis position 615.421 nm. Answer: -0.02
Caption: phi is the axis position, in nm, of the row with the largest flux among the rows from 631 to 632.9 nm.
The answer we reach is 632.081 nm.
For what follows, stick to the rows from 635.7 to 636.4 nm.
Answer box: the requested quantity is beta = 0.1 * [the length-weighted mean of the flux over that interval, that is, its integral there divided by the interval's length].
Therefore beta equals 0.706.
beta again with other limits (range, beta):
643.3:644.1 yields 0.714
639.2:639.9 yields 0.688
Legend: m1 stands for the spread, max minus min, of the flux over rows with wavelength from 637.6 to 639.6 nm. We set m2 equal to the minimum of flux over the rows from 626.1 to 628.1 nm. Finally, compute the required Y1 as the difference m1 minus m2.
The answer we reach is -5.58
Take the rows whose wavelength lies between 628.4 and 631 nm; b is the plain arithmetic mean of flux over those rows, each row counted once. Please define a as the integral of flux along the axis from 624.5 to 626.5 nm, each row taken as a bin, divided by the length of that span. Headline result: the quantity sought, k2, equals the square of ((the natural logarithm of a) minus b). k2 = 26.8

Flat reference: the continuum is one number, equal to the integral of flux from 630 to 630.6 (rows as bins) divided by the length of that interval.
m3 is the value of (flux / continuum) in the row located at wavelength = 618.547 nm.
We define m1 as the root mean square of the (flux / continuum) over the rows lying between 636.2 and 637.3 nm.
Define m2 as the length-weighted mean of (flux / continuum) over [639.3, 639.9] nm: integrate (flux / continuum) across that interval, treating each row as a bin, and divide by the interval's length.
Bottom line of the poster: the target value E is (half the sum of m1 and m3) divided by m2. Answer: 1.04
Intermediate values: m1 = 1.02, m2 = 0.97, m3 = 1.01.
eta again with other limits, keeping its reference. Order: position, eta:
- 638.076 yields 0.02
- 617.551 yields -0.03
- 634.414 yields 0.10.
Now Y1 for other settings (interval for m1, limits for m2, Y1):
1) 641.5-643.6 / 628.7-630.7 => -5.61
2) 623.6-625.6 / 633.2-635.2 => -5.82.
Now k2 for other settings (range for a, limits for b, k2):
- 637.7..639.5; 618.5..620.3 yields 29.2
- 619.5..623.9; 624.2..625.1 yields 27.4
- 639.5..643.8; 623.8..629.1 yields 27.2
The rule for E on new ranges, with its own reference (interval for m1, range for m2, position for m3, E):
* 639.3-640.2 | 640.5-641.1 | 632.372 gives 1.01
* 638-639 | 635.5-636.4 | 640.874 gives 1.00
